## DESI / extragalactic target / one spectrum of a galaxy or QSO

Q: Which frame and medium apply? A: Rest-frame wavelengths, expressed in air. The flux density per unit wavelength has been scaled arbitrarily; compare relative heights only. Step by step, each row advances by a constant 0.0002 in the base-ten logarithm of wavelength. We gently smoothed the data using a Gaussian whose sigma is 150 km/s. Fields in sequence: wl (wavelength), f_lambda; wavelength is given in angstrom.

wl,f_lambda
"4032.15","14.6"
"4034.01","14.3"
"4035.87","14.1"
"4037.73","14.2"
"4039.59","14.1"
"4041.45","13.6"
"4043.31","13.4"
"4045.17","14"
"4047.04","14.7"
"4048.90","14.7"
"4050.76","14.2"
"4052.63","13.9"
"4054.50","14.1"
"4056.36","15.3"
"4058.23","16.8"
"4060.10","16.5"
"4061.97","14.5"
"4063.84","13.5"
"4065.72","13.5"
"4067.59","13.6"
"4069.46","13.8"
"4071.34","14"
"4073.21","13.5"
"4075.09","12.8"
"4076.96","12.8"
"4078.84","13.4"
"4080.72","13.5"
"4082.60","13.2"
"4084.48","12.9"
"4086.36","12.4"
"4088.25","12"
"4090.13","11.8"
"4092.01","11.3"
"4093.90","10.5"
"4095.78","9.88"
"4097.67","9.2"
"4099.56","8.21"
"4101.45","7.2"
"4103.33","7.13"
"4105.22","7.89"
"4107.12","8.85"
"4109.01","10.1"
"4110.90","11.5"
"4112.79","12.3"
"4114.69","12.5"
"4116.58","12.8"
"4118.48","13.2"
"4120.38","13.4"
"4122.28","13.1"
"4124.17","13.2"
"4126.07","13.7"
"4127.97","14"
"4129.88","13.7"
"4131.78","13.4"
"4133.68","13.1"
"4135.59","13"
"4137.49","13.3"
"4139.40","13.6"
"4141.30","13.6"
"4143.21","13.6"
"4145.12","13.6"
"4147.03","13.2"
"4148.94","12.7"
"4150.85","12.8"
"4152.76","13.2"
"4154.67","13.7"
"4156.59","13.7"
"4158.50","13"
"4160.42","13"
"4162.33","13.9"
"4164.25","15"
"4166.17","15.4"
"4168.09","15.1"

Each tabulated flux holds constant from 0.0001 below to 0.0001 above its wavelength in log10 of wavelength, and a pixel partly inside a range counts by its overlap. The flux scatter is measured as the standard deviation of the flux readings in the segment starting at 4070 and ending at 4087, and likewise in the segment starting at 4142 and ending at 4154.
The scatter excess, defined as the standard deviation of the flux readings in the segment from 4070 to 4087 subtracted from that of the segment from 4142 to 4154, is -0.1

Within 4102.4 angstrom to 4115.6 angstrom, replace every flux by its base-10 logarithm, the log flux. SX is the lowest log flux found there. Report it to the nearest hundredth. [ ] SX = 0.85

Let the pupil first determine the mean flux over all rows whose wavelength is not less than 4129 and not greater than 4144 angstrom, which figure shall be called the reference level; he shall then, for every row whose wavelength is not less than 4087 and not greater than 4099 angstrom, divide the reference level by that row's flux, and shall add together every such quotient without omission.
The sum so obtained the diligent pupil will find 7.5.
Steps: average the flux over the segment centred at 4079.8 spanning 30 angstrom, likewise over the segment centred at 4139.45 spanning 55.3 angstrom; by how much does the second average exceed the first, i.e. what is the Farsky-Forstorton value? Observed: 0.59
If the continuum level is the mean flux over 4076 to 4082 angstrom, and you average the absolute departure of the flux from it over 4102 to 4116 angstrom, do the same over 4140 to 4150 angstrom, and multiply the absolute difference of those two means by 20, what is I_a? 57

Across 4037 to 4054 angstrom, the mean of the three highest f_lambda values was 14.5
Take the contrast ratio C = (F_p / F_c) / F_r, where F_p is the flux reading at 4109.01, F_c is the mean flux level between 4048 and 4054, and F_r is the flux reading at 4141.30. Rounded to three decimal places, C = 0.052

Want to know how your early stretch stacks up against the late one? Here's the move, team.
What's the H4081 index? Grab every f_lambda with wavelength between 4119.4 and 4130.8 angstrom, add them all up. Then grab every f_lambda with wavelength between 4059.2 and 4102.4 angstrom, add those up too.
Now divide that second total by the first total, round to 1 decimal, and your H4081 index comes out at 3.5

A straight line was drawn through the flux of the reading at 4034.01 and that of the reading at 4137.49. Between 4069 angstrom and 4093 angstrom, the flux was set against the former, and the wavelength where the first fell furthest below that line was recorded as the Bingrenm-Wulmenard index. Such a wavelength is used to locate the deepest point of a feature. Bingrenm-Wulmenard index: 4092.01 angstrom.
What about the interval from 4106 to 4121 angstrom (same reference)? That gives 4107.12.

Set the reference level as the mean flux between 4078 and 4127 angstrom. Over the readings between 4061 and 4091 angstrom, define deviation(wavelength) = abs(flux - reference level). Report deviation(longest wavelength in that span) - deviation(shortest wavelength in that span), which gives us -2.7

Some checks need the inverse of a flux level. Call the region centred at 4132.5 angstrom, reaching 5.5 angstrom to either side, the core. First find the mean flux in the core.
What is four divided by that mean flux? 0.298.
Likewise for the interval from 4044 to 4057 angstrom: 0.278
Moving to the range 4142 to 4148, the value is 0.297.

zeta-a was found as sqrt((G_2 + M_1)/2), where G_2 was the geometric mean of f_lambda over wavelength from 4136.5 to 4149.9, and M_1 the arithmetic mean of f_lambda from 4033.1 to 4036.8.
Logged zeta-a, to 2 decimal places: 3.71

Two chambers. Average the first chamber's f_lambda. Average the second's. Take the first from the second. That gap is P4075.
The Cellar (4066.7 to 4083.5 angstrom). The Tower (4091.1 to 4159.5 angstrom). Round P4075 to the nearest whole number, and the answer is -1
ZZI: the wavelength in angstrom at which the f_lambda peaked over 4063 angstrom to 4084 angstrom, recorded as 4071.34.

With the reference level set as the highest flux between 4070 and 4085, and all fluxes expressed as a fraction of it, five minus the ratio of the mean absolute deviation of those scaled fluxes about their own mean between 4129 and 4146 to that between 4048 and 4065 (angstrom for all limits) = 4.8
